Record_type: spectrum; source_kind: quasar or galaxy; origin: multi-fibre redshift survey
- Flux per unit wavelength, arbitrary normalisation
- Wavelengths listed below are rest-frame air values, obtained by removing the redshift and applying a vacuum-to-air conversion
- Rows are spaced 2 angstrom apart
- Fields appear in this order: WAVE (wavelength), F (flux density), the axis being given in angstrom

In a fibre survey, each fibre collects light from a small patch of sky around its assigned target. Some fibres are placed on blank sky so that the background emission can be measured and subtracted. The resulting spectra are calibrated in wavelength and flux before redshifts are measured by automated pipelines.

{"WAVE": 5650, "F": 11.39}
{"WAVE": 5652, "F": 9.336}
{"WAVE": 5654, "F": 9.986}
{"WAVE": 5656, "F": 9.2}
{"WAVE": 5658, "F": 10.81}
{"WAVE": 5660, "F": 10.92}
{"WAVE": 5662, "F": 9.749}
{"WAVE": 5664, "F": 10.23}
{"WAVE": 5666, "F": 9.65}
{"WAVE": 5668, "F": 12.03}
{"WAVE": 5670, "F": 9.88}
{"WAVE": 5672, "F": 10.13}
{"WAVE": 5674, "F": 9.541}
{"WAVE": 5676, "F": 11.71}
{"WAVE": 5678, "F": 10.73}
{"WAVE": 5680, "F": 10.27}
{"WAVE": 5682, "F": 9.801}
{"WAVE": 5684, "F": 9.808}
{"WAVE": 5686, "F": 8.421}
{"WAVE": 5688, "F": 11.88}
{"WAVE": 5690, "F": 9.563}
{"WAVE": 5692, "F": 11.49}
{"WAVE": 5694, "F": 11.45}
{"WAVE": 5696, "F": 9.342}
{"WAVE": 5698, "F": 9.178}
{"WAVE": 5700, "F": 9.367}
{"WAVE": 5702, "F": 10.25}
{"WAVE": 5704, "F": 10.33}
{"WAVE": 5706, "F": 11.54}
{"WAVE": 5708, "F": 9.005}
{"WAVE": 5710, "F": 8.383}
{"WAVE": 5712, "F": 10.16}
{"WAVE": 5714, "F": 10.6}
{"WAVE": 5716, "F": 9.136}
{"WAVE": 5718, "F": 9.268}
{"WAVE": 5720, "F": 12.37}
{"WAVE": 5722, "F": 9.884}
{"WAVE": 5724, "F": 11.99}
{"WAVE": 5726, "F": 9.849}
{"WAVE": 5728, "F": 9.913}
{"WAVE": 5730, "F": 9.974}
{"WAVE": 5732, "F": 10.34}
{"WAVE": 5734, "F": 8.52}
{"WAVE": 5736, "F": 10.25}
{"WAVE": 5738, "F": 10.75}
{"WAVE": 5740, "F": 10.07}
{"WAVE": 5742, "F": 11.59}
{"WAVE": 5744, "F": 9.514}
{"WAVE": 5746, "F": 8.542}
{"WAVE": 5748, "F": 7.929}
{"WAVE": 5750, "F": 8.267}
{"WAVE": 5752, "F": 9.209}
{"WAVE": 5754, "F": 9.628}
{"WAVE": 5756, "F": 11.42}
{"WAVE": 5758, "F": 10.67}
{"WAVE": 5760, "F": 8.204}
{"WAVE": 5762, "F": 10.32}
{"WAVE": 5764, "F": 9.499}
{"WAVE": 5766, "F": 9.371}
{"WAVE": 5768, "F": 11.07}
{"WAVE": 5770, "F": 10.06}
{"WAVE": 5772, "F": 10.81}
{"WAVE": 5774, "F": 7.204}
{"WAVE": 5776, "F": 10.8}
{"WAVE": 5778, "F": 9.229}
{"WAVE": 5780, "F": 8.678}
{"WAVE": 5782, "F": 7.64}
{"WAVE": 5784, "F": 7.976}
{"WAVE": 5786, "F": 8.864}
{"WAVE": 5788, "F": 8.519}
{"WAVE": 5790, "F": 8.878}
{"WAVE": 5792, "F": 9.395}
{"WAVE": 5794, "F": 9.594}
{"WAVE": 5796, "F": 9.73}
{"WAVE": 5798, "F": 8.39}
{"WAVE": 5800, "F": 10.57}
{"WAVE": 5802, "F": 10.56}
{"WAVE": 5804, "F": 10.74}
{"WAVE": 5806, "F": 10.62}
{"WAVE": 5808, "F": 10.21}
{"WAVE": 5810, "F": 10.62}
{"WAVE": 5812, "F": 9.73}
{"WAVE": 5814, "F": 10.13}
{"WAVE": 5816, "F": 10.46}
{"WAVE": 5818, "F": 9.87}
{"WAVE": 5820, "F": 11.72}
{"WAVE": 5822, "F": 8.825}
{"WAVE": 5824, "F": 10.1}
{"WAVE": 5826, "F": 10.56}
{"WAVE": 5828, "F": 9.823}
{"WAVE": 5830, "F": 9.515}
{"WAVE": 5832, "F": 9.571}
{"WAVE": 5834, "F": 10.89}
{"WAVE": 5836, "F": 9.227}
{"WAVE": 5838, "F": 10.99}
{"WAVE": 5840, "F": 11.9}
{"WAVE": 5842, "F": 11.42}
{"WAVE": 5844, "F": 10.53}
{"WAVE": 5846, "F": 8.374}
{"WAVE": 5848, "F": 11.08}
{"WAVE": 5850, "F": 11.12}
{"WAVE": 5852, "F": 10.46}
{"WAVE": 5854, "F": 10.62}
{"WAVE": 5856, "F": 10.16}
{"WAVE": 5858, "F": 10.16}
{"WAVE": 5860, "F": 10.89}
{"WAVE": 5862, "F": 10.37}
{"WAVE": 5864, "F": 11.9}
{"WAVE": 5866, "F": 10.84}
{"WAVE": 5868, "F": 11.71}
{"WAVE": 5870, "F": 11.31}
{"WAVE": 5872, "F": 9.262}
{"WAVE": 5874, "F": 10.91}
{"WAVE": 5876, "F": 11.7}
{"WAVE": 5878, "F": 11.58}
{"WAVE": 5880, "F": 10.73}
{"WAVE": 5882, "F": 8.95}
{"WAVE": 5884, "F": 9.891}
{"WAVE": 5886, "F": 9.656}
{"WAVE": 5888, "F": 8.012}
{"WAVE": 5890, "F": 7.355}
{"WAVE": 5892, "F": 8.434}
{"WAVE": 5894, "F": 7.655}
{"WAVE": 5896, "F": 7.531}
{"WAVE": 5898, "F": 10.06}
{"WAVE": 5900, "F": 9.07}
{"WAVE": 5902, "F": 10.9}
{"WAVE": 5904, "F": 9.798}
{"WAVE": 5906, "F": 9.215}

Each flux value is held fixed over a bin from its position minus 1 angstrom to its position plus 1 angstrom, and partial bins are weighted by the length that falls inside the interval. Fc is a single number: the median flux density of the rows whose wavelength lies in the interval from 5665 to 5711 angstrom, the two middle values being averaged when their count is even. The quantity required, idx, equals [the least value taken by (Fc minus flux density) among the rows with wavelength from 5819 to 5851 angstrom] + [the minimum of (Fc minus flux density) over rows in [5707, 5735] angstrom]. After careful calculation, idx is -4.51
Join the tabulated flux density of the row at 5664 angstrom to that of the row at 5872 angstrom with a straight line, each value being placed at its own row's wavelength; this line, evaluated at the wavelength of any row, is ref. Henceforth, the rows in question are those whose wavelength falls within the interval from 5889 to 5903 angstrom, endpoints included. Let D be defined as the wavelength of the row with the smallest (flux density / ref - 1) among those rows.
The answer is 5890 angstrom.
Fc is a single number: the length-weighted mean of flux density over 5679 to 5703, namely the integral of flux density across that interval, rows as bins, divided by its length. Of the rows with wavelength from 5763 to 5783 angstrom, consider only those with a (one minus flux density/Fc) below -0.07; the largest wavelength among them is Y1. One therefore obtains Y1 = 5776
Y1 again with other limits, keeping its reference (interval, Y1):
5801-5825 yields 5820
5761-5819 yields 5776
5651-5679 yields 5676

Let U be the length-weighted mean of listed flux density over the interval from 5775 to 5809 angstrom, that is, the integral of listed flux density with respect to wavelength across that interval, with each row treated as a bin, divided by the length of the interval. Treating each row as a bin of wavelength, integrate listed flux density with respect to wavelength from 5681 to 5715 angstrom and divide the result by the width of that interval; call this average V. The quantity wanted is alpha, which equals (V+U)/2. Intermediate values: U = 9.4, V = 10.0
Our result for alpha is 9.7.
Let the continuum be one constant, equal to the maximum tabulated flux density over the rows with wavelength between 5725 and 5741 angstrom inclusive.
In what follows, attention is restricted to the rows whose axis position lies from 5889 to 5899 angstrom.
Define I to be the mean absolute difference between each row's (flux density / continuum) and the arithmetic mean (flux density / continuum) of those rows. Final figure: 0.077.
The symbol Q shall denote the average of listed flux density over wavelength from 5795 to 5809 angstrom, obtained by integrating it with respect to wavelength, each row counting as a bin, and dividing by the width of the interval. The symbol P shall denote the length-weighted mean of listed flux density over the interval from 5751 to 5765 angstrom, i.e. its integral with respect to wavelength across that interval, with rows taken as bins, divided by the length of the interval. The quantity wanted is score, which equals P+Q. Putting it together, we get 20.0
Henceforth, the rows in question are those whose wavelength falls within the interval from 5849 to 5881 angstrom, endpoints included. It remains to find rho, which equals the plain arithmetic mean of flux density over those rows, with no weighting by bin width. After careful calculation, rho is 10.9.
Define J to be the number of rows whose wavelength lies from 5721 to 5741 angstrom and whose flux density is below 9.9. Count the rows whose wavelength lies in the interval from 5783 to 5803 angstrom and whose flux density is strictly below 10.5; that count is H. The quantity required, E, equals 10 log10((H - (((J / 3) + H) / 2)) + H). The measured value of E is 10.6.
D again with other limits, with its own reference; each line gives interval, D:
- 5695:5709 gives 5708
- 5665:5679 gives 5674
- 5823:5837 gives 5836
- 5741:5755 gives 5748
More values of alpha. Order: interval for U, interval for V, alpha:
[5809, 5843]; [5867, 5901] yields 10.0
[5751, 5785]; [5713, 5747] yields 9.8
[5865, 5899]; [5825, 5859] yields 10.1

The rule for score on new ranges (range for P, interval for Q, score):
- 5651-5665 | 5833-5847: 20.5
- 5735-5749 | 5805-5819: 20.0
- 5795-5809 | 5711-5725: 20.6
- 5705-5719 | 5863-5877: 20.8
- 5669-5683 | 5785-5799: 19.3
